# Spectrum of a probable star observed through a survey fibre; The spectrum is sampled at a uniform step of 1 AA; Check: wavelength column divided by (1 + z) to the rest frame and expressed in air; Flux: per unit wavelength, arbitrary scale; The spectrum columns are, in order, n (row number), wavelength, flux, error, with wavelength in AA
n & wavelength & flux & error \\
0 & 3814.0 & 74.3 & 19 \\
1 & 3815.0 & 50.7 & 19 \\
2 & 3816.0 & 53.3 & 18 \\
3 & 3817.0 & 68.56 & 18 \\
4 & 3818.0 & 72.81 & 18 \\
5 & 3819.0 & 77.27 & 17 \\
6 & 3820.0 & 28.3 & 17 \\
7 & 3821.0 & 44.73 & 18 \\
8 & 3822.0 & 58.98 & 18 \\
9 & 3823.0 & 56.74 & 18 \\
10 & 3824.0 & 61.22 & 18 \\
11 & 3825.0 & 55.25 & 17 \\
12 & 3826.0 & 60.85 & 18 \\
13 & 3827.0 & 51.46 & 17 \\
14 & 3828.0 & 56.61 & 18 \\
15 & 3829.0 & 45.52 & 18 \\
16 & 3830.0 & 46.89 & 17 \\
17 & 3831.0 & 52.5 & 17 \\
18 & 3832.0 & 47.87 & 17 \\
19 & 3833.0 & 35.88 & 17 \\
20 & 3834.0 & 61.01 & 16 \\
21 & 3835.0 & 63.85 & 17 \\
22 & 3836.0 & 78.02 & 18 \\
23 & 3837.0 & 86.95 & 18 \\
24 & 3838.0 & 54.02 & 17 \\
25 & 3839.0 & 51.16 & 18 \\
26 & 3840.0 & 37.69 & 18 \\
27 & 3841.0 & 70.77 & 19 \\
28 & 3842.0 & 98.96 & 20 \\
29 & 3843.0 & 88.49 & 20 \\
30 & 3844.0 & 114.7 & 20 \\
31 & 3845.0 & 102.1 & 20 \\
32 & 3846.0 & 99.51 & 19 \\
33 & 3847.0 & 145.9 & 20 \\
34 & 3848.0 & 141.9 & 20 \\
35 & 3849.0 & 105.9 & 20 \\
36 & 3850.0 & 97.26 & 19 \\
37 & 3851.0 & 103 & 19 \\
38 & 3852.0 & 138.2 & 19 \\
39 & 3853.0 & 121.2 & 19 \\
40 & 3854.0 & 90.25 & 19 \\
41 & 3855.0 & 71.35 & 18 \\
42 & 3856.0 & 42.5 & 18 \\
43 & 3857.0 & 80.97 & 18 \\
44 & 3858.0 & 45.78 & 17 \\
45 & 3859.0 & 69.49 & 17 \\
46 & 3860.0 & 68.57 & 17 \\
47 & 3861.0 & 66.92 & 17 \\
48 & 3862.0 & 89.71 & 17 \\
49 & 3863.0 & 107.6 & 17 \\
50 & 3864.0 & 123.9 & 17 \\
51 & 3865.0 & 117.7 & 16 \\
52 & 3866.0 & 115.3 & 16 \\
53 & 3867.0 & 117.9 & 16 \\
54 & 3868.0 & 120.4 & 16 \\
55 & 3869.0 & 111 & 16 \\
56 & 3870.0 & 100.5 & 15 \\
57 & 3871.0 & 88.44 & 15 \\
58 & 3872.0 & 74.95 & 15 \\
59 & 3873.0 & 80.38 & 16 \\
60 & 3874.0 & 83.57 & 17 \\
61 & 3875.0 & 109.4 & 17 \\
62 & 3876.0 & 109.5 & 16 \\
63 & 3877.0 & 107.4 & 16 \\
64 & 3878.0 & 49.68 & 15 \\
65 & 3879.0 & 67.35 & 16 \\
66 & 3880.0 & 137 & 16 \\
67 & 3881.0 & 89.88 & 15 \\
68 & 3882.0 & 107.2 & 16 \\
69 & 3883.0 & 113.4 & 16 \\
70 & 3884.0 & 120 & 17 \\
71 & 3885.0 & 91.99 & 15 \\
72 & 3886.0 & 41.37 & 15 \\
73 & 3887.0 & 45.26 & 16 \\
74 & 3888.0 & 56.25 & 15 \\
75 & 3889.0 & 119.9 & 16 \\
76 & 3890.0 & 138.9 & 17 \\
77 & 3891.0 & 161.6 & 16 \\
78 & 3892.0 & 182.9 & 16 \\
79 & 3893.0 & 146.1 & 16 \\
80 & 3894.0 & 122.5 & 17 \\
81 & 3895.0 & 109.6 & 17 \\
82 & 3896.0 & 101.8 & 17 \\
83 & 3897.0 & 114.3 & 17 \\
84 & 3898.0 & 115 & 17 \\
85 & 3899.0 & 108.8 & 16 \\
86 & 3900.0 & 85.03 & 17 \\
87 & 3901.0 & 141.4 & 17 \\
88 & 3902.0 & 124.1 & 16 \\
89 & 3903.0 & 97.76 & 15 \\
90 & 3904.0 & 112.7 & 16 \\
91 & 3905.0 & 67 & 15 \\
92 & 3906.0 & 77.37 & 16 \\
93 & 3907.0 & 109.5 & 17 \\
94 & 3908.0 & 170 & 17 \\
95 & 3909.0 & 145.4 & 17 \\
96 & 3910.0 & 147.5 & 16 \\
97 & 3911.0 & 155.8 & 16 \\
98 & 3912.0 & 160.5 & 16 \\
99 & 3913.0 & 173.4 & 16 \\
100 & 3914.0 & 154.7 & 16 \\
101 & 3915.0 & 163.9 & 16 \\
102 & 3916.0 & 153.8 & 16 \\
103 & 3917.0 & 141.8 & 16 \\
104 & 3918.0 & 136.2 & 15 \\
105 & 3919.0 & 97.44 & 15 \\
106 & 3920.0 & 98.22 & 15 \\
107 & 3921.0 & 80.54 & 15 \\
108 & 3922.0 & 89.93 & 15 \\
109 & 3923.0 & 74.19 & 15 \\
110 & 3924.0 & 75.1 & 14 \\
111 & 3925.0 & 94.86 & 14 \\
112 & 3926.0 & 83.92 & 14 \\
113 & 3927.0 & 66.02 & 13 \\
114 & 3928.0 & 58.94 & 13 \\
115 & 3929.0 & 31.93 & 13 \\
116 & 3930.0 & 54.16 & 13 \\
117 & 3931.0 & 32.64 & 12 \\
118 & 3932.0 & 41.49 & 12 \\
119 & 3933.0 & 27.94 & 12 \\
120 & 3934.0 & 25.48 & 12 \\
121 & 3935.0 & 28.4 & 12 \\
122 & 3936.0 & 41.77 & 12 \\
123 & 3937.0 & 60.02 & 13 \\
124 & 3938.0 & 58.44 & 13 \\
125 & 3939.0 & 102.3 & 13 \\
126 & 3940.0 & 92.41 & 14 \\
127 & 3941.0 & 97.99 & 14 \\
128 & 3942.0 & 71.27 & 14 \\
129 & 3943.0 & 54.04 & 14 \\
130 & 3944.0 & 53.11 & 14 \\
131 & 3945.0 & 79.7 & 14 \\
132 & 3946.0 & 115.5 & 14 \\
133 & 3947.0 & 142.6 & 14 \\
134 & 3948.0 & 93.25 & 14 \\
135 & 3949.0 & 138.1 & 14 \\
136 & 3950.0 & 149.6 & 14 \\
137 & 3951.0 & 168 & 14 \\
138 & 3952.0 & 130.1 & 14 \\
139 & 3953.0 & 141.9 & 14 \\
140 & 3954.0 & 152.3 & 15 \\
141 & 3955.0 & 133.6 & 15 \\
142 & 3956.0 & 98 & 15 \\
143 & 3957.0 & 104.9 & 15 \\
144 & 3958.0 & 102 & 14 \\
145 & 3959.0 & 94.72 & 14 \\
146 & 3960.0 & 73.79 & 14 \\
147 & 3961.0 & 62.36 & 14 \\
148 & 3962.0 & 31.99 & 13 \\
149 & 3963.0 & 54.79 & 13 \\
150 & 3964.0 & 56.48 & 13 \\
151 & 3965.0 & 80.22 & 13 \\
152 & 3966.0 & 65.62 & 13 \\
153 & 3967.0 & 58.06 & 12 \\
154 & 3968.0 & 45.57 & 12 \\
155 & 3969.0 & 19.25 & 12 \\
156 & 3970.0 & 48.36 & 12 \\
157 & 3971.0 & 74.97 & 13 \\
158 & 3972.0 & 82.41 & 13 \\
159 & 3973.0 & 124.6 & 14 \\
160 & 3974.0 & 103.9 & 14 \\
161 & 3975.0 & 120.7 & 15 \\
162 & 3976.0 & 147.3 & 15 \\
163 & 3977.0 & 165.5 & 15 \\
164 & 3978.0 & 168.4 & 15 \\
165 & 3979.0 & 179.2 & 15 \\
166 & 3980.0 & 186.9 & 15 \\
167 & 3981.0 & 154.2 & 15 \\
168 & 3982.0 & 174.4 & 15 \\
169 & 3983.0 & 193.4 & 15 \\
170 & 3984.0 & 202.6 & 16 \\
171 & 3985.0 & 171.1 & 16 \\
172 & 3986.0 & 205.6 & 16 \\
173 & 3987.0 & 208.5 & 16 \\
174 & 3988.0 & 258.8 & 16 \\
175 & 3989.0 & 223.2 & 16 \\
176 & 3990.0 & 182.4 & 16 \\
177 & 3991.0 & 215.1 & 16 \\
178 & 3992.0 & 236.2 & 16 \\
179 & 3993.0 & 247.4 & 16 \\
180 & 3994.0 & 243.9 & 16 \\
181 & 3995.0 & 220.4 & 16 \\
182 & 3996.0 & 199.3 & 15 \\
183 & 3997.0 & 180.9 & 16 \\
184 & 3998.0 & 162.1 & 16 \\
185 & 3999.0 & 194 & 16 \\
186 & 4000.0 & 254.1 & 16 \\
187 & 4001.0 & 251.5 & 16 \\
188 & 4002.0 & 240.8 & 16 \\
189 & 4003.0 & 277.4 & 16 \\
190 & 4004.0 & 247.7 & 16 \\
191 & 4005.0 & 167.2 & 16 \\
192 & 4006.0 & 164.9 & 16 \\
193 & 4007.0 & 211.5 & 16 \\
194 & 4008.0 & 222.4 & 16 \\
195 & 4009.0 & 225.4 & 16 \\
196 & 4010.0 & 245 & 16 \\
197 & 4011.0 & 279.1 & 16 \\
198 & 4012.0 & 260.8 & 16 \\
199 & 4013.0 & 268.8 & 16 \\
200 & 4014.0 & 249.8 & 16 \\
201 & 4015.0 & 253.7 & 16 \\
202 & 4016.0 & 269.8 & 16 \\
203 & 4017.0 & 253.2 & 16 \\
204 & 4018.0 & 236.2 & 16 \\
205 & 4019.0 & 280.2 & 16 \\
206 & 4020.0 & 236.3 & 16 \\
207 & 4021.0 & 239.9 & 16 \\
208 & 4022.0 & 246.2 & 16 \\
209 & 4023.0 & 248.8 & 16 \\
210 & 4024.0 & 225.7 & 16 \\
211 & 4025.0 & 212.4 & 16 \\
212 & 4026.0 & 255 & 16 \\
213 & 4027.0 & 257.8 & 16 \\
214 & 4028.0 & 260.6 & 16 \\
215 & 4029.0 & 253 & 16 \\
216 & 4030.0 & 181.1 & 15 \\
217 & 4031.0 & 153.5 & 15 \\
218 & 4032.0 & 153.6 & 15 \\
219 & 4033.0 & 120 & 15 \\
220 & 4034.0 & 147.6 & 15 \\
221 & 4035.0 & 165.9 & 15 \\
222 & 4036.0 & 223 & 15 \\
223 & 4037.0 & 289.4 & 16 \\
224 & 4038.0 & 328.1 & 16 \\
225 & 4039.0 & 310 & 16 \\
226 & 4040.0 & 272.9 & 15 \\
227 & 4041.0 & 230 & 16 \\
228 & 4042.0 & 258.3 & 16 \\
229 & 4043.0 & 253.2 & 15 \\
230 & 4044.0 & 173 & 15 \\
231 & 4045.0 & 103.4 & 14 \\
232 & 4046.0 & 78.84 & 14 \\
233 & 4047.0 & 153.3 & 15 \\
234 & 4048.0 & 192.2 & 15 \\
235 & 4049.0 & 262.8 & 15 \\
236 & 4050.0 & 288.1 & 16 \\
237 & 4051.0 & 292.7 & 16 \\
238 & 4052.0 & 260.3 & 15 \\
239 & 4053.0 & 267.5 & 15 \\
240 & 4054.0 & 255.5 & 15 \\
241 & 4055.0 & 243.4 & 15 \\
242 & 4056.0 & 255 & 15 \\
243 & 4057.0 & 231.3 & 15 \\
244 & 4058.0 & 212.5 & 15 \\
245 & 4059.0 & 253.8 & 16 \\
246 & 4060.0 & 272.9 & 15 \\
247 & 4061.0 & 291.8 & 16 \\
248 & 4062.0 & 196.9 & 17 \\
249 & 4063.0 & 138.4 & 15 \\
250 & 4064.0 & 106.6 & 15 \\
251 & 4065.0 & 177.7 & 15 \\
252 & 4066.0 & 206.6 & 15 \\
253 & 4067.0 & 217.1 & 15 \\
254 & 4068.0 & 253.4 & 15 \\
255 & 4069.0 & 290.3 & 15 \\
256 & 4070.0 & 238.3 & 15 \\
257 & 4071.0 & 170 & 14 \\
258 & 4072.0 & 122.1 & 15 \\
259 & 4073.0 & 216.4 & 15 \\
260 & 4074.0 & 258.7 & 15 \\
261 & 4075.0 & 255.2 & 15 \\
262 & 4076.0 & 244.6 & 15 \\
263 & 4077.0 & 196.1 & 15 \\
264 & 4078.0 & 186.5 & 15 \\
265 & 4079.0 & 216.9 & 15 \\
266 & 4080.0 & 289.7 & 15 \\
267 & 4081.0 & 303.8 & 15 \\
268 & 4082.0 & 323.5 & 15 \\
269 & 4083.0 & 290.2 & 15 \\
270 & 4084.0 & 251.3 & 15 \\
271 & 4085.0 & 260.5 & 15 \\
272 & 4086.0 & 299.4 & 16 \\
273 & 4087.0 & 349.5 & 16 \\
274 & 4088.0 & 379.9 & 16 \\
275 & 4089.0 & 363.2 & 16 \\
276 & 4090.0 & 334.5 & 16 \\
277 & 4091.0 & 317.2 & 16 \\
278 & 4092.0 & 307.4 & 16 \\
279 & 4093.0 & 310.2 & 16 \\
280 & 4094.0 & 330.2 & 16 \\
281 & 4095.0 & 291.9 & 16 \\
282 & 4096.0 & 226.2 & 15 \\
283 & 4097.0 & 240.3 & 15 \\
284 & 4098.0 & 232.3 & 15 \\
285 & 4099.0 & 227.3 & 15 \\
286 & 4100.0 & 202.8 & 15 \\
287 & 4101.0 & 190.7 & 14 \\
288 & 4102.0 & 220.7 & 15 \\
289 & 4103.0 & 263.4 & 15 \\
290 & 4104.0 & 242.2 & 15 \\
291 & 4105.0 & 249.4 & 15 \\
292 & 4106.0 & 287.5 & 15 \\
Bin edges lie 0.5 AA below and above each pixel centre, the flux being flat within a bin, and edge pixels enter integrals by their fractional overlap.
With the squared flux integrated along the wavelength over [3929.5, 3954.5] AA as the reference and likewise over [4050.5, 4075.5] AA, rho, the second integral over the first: 5.8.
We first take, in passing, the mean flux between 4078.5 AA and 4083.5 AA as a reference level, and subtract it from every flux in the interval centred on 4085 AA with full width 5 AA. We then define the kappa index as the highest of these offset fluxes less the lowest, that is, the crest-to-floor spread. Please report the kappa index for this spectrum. 98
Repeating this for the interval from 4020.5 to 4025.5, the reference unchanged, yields 36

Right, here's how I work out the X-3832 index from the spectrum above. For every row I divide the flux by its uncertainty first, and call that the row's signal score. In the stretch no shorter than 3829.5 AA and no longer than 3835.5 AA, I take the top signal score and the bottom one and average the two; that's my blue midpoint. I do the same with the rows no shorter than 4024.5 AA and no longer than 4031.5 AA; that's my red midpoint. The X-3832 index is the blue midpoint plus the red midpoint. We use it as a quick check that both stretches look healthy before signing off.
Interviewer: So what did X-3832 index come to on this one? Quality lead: 16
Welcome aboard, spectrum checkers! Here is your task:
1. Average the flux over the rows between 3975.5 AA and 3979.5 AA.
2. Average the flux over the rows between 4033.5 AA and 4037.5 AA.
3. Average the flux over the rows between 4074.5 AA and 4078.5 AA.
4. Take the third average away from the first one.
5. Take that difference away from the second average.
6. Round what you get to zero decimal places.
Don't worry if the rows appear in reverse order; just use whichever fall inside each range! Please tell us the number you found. 262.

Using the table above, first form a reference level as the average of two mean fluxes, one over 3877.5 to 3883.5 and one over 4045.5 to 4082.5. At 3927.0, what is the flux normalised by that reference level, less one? -0.6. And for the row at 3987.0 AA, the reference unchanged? 0.3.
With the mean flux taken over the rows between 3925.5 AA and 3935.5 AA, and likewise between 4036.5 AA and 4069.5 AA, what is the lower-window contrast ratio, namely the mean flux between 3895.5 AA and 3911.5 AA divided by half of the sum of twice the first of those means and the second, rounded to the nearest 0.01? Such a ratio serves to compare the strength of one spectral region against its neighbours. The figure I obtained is 0.73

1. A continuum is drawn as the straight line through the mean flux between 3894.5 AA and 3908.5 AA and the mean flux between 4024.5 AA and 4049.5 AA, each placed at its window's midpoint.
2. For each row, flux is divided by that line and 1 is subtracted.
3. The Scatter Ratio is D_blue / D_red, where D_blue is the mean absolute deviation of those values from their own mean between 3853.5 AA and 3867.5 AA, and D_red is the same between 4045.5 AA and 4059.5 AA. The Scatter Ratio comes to 1.4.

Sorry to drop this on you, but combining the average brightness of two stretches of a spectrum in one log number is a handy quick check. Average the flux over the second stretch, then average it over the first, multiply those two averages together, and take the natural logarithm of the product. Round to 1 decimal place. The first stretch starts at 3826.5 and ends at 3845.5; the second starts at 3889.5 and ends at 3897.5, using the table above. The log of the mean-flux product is 9.1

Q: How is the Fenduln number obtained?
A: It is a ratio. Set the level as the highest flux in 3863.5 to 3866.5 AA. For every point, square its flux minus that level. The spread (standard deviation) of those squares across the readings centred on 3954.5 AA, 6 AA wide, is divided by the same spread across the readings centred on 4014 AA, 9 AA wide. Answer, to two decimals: 0.08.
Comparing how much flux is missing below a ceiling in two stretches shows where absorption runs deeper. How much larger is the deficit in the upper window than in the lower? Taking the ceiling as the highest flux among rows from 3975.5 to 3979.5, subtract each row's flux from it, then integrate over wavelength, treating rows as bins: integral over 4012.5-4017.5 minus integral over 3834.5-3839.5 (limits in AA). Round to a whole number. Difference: -961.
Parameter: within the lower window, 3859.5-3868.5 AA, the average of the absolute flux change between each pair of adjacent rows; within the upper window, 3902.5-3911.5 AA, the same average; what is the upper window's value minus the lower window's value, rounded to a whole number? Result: 16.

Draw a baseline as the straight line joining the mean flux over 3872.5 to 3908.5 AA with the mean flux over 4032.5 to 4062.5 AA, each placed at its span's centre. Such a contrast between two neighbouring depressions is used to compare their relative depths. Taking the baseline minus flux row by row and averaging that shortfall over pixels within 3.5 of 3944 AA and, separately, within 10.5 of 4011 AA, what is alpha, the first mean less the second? 102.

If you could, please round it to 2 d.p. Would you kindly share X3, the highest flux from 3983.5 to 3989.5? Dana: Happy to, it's 258.80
